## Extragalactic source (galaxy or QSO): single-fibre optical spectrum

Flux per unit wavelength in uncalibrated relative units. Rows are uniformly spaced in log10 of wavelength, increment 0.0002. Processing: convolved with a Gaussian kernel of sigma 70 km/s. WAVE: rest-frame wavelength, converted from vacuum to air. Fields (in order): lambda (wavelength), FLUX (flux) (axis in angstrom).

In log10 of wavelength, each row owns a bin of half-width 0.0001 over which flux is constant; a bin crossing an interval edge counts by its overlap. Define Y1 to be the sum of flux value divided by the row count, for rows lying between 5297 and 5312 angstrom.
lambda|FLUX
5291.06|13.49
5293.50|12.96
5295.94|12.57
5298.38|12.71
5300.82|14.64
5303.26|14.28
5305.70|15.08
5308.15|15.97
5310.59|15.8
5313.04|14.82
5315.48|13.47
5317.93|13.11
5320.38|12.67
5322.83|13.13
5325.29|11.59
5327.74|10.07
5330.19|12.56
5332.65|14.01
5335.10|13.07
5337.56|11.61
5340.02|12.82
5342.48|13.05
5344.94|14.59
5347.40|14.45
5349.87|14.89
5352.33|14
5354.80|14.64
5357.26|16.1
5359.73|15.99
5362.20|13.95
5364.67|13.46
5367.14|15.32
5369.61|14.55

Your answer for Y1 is 14.7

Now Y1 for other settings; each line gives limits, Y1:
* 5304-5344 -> 13.3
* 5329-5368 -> 14.0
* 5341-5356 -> 14.3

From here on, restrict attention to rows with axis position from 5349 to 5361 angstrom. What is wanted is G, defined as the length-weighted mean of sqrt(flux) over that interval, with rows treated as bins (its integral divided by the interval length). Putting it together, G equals 3.9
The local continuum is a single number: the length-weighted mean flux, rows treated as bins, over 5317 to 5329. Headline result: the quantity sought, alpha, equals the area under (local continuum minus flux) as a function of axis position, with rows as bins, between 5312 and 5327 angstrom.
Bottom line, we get -14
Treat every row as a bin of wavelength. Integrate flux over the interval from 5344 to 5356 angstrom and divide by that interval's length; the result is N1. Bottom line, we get 14.51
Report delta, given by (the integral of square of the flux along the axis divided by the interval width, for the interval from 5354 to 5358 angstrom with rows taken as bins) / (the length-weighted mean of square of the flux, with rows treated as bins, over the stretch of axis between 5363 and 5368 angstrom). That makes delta 1.16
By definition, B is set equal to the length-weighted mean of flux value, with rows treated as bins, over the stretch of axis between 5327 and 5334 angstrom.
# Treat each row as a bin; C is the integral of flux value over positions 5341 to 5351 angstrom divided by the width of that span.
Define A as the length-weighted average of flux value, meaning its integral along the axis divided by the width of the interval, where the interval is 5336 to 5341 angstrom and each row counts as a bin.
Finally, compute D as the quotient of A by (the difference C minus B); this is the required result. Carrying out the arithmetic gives 7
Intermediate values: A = 12.2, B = 12.4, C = 14.2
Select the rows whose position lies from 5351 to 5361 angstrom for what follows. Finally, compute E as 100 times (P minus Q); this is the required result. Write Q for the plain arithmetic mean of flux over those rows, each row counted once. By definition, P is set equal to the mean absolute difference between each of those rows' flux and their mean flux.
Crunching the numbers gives -1432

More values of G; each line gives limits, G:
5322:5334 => 3.5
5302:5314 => 3.9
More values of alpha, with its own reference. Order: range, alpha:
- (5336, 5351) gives -22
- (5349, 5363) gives -40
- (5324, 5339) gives -1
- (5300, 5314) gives -42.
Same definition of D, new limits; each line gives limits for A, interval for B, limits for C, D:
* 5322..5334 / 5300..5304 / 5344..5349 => 208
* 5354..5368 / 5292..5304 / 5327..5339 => -14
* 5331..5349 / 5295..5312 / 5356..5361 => 9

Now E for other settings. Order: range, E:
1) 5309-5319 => -1329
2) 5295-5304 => -1264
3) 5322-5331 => -1083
